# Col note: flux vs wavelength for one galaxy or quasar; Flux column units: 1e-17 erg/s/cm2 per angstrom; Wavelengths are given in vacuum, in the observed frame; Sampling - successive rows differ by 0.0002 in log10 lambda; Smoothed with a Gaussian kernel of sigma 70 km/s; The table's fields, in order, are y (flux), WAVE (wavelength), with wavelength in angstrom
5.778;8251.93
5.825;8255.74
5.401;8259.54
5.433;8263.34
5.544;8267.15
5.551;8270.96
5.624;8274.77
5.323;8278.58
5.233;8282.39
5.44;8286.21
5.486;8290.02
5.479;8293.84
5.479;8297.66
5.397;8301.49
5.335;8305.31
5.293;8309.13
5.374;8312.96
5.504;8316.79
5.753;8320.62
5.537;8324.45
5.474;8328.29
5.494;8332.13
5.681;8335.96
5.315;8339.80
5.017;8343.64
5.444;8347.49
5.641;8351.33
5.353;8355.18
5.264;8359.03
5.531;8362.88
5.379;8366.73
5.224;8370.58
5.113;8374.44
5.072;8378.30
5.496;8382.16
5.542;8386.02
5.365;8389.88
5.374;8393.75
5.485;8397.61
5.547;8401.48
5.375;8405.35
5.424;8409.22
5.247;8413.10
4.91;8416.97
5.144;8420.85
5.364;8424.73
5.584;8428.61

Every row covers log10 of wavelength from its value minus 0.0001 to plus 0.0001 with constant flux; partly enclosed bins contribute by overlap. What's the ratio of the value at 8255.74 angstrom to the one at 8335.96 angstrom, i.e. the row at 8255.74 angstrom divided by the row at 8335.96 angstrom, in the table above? 1.03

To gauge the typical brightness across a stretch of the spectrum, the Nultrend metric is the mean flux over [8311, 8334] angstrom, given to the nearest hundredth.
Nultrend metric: 5.52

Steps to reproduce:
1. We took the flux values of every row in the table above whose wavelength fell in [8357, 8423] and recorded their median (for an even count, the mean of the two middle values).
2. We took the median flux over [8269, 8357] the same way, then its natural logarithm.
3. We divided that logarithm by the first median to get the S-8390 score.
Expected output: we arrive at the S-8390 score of 0.316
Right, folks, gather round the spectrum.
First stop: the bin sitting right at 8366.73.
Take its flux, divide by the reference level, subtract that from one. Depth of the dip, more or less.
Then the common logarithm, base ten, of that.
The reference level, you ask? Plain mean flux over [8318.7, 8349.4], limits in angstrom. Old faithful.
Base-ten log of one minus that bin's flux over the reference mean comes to -1.8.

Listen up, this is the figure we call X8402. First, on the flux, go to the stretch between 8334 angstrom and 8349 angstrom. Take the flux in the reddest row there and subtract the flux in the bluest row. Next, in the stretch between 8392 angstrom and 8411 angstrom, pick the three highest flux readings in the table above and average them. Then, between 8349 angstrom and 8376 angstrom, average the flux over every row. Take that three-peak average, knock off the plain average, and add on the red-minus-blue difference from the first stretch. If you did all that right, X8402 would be -0.11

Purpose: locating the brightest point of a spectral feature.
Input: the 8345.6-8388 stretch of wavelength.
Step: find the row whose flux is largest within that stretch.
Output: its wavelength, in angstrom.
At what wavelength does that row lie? 8351.33 angstrom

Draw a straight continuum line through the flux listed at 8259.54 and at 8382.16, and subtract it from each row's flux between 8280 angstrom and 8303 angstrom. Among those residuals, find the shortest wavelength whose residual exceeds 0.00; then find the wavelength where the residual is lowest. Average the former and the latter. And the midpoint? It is 8284.3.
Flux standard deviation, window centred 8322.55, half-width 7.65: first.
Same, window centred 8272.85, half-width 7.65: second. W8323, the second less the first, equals 0.003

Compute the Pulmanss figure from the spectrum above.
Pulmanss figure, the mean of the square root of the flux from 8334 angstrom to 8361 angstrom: 2.321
